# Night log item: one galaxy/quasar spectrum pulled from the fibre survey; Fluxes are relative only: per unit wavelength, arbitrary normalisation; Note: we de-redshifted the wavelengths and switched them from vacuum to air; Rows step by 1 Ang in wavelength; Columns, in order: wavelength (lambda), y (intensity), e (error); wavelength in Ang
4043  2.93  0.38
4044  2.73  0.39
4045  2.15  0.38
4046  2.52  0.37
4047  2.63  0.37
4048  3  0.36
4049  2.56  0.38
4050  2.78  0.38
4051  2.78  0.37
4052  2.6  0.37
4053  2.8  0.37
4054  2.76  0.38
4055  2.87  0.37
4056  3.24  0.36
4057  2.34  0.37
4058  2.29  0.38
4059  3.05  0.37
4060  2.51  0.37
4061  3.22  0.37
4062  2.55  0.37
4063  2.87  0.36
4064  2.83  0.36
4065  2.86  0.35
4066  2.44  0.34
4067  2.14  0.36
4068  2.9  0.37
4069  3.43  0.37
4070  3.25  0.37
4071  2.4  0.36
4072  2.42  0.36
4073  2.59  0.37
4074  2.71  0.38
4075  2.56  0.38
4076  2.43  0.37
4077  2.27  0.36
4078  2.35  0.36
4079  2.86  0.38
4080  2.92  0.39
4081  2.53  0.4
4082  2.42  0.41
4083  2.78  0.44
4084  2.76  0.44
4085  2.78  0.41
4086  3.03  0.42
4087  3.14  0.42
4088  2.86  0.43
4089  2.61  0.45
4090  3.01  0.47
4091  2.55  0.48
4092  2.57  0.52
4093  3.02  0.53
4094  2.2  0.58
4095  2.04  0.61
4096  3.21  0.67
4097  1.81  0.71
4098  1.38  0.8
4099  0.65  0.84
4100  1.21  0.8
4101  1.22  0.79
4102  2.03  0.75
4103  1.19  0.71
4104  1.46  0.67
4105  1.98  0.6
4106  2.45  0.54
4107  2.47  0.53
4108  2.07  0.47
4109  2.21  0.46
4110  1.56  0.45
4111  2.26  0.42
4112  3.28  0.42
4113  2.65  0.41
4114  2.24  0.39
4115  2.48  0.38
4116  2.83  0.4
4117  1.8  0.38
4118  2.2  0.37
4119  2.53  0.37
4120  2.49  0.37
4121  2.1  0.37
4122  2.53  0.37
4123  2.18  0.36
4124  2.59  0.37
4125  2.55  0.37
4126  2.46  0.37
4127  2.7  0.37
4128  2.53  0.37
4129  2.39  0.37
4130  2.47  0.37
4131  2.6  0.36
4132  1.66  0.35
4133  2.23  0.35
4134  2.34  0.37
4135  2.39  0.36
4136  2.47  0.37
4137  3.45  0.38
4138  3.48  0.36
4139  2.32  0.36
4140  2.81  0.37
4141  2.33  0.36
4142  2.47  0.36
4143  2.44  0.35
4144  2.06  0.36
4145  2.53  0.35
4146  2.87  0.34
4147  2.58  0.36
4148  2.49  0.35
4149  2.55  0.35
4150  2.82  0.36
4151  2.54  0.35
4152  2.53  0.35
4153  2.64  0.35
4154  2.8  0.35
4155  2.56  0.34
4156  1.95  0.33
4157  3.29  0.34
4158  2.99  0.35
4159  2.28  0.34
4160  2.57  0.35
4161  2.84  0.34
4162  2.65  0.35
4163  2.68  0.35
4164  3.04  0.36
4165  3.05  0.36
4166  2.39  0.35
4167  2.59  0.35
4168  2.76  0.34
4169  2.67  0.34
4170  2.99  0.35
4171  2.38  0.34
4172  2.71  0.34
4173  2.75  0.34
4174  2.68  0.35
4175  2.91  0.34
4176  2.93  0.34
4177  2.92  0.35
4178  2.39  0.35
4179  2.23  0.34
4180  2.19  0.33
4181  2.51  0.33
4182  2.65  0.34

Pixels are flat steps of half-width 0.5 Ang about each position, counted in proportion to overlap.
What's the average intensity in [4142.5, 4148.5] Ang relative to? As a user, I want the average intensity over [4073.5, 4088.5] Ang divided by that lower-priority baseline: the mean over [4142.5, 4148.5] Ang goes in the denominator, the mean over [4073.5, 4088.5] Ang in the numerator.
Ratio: 1.08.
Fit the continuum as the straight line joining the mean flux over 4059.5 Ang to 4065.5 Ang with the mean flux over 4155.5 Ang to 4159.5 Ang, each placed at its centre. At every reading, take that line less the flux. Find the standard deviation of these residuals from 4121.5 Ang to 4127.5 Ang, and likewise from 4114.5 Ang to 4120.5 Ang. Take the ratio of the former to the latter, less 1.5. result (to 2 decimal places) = -0.99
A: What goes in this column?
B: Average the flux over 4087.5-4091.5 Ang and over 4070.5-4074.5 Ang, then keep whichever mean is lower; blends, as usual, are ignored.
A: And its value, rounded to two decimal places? 2.53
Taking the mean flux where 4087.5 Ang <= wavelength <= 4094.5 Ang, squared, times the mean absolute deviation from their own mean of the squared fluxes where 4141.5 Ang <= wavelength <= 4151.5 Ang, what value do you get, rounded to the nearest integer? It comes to 5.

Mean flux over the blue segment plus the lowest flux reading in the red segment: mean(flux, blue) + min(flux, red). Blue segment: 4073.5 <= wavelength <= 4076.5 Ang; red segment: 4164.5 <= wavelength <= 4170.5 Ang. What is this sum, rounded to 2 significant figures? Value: 5.0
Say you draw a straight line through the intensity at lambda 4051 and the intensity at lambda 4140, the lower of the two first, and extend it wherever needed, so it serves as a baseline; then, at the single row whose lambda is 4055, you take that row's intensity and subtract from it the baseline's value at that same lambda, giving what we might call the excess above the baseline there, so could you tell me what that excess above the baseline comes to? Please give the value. 0.1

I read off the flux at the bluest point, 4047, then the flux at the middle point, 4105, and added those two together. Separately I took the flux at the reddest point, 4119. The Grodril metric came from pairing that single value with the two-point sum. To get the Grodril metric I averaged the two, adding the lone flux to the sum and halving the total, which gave 3.6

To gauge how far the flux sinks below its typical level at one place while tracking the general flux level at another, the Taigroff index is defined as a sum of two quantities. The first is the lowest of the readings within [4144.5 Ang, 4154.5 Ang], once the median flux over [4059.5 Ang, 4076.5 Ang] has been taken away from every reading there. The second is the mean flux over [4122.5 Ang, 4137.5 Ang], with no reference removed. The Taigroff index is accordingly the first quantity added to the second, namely 2.4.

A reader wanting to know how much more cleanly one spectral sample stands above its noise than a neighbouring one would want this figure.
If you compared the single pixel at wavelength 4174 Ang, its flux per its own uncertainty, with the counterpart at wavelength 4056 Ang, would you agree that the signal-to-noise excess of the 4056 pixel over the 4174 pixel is 1.3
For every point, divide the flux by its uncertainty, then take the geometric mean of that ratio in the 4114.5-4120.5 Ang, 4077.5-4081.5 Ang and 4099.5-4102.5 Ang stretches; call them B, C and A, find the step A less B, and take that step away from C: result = 11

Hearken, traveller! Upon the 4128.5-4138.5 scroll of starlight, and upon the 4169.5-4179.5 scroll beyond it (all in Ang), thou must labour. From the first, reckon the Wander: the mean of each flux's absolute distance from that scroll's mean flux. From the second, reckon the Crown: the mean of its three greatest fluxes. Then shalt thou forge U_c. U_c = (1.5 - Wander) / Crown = 0.381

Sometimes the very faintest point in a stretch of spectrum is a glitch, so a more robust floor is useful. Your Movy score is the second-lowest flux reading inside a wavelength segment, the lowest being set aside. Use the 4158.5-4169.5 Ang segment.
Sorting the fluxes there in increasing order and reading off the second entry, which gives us 2.39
